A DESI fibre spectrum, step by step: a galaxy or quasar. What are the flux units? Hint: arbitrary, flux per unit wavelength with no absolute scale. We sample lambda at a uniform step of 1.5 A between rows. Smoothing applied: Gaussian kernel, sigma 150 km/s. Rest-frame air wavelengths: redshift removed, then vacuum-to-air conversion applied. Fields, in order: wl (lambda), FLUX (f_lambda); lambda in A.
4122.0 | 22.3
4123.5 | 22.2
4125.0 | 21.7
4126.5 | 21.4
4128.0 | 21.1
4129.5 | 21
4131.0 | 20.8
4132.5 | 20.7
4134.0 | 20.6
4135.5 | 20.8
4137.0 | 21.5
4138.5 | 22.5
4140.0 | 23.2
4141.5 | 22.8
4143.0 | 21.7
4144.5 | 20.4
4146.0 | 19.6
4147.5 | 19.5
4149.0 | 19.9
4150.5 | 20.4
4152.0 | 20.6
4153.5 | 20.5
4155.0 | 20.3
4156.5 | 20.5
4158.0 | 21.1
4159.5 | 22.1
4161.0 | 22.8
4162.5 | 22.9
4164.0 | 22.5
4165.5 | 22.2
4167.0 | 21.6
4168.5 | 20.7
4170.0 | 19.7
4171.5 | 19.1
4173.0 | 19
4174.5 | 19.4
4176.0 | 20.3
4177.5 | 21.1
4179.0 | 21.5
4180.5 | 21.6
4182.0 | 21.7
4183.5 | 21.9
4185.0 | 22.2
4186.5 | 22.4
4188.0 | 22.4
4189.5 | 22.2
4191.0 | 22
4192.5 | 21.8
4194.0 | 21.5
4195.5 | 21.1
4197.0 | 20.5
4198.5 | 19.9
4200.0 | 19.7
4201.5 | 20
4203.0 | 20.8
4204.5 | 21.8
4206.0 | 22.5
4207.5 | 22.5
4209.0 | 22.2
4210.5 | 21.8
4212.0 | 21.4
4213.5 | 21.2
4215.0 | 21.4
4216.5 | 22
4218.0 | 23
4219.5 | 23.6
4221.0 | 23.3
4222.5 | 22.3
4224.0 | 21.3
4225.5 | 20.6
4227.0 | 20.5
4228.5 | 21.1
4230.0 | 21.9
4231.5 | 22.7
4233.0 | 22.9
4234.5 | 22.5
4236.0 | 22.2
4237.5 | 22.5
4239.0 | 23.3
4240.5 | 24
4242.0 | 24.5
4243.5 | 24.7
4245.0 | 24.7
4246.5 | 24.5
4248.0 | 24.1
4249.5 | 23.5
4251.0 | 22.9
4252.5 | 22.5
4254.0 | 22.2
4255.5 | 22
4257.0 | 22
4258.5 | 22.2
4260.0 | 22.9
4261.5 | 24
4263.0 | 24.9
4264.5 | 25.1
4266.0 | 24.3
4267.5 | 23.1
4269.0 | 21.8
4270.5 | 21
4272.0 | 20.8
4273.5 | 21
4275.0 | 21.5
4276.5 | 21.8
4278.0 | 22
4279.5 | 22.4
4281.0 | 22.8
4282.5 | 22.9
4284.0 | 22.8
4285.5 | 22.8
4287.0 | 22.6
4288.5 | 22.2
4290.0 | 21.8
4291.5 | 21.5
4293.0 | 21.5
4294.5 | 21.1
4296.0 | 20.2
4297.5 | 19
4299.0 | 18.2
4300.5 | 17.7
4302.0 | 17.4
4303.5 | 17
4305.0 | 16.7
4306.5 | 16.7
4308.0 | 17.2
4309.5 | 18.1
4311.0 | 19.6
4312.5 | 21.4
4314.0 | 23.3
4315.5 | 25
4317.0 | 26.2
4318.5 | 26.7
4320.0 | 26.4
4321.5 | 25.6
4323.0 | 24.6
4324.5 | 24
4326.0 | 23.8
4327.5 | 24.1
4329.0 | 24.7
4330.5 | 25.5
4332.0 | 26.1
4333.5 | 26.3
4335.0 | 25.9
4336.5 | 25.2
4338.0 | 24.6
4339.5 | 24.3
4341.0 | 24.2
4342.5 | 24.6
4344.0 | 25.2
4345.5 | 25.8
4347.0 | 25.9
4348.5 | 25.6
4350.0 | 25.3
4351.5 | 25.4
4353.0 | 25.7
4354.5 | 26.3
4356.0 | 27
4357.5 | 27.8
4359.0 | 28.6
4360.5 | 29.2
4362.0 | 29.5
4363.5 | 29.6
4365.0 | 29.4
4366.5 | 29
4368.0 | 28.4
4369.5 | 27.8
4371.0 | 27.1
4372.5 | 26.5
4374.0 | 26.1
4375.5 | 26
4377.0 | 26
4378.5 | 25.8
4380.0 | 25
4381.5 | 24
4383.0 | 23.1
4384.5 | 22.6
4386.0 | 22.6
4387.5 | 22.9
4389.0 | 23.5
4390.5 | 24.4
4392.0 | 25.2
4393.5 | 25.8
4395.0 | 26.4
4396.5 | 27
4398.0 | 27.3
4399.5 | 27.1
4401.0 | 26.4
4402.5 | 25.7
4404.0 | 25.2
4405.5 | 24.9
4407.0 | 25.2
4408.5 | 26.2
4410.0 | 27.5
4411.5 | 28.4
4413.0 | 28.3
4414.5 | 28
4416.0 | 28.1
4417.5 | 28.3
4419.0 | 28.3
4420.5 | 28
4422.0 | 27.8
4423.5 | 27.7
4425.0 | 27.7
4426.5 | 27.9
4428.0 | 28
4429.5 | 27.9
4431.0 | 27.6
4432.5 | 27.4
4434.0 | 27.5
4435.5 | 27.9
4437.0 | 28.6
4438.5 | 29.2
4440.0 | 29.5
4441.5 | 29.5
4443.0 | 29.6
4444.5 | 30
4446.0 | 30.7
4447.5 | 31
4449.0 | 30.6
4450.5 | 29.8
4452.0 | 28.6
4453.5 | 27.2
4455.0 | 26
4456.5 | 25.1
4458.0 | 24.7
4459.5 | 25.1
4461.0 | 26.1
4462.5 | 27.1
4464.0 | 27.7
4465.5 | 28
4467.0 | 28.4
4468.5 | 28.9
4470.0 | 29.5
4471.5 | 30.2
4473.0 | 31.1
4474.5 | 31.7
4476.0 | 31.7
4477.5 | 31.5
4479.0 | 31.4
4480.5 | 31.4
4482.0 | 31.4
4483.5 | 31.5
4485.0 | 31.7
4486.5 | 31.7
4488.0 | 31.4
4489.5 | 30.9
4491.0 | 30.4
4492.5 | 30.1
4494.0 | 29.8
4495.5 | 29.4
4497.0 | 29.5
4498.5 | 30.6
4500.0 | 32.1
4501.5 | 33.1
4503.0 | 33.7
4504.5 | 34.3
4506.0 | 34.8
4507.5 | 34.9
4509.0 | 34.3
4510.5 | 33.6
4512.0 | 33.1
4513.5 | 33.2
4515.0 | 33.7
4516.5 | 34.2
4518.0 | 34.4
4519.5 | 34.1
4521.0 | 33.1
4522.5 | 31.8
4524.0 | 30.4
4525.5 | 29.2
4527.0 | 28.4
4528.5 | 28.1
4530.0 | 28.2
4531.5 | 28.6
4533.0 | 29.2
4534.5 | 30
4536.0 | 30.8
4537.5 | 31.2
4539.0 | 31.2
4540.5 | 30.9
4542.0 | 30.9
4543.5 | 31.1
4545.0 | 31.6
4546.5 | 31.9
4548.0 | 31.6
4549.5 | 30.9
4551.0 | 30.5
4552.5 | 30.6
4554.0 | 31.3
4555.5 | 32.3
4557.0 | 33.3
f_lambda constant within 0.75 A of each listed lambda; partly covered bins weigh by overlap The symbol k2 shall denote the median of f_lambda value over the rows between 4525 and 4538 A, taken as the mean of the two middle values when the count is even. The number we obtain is 29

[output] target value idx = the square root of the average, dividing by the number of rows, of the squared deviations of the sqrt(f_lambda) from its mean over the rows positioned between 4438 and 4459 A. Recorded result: 0.19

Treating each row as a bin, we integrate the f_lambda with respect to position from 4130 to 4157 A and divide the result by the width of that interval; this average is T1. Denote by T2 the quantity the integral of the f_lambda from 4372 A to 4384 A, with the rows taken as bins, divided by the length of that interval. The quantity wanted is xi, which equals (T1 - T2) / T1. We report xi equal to -0.21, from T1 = 21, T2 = 25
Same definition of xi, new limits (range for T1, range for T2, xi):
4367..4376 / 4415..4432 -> -0.03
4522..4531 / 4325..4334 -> 0.14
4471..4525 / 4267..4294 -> 0.31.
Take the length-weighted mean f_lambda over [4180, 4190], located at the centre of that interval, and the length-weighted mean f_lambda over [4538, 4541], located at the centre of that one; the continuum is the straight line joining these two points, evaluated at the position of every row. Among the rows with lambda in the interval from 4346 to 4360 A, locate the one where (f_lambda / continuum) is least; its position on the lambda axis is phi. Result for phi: 4350.0 A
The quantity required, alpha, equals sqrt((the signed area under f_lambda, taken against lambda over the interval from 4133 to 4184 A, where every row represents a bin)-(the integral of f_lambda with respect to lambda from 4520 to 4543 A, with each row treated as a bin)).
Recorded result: 19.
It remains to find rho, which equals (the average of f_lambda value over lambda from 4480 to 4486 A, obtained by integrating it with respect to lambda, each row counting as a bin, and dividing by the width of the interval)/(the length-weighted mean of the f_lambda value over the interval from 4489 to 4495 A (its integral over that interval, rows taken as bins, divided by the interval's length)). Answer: 1.04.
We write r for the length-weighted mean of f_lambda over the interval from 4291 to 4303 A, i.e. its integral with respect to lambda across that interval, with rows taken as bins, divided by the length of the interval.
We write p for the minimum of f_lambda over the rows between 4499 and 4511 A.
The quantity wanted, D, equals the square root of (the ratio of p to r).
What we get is 1.28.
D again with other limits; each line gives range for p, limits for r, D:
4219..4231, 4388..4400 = 0.89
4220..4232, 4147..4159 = 1.00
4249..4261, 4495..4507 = 0.83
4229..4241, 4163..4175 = 1.03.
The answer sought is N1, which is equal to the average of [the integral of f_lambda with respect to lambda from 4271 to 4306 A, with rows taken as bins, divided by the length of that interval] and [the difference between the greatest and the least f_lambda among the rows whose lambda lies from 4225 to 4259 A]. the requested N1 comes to 12.5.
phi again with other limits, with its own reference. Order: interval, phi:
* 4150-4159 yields 4155.0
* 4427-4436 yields 4432.5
